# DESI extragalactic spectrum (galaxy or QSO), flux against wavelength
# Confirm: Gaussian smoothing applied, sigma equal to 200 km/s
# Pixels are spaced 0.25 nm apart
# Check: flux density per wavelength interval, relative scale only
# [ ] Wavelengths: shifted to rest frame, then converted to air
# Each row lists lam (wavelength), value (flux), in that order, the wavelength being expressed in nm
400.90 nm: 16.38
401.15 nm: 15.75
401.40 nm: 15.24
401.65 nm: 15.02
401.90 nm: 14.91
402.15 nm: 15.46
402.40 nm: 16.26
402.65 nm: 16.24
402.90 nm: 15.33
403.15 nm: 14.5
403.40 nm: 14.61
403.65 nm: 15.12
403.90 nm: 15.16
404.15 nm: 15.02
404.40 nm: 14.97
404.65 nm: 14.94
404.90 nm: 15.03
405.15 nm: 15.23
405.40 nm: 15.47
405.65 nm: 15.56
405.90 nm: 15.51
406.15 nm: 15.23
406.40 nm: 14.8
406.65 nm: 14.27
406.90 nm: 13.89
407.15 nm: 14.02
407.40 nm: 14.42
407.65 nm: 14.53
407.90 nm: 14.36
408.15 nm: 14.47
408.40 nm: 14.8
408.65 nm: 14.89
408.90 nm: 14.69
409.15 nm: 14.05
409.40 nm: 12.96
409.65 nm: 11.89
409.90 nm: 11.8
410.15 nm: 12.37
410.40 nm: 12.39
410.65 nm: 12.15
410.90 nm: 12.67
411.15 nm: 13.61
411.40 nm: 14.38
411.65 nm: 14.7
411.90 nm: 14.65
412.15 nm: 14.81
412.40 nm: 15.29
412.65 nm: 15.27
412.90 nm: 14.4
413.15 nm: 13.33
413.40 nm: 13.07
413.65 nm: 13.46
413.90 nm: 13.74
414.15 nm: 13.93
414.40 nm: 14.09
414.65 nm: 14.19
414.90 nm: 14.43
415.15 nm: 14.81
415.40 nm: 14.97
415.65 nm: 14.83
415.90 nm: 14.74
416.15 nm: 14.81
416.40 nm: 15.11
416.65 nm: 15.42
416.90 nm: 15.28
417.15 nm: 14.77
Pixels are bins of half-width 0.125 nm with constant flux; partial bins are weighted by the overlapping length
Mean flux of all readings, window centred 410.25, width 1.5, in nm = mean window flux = 12.2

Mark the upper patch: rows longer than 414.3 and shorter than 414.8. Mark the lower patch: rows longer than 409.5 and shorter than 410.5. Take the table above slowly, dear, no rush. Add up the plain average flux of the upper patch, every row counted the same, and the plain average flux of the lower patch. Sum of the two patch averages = 26.3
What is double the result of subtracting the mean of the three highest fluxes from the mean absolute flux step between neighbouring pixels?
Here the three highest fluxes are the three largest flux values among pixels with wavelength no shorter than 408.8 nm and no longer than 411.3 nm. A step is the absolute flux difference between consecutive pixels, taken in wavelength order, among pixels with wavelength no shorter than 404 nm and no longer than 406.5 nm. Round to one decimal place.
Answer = -27.9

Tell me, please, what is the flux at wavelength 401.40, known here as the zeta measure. 15.24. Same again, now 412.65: 15.27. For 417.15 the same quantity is 14.77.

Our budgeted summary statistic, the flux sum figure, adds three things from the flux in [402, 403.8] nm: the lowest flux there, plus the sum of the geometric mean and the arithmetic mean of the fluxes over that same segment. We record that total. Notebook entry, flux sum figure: 45.2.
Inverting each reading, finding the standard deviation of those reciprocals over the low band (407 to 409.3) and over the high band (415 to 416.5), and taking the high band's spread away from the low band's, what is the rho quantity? 0.0008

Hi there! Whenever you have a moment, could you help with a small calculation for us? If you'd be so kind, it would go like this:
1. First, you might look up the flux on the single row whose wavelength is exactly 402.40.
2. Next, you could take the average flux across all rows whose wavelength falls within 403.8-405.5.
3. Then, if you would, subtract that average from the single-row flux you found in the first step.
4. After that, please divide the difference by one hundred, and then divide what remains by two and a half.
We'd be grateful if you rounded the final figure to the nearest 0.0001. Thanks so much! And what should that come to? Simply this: 0.0046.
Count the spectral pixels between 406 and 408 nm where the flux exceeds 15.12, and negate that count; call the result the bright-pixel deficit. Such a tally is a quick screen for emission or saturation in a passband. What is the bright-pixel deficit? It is -1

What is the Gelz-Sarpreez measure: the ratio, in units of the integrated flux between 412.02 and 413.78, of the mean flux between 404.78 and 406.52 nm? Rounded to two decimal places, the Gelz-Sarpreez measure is 0.61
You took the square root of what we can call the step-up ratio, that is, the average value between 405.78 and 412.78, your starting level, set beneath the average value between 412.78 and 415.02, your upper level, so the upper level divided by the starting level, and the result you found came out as 0.993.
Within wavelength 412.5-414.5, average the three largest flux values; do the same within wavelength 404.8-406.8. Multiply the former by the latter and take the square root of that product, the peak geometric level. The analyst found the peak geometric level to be 15.0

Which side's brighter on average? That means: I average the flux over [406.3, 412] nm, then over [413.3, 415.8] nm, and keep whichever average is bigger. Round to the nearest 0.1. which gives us 14.2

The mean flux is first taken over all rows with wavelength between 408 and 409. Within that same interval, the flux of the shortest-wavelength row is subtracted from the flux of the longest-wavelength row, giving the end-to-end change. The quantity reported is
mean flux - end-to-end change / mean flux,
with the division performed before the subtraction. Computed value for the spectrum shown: 14.7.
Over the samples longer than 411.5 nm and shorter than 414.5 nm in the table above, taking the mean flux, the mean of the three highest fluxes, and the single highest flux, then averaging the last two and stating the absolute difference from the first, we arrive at 1.0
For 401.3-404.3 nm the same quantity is 0.9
